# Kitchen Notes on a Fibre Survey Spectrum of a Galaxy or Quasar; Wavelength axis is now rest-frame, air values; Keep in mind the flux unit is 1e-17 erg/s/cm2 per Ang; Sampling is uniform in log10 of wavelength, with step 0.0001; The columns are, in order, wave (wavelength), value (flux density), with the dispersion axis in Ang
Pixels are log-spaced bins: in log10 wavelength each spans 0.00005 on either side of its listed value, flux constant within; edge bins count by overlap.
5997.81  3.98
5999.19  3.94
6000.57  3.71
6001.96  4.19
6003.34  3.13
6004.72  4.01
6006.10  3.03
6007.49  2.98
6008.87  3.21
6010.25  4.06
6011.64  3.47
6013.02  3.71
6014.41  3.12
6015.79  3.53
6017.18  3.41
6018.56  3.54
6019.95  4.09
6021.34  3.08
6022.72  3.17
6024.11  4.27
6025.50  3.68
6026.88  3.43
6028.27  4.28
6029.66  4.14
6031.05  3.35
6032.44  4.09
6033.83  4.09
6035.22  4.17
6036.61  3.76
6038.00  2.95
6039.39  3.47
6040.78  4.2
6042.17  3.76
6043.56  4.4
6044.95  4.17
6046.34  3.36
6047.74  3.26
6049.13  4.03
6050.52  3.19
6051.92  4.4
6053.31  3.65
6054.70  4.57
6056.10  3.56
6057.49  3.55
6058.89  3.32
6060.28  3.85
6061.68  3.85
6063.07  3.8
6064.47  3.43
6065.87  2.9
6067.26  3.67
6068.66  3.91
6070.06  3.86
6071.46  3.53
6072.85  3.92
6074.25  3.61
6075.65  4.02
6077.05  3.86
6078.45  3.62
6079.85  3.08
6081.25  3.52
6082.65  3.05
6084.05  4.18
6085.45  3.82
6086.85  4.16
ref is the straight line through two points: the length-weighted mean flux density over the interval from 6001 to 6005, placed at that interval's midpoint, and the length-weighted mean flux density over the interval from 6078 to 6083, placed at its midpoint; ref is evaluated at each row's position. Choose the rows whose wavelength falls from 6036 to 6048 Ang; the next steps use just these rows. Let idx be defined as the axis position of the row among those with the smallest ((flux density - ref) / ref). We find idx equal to 6038.00 Ang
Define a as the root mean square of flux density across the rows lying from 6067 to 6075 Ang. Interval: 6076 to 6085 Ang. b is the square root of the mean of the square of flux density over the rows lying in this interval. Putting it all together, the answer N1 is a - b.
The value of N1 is 0.2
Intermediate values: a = 3.75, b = 3.57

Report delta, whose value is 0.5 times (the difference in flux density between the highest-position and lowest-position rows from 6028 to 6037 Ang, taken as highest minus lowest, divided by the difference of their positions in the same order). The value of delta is -0.03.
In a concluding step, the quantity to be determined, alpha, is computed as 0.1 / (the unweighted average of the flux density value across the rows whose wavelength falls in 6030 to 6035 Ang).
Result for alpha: 0.0260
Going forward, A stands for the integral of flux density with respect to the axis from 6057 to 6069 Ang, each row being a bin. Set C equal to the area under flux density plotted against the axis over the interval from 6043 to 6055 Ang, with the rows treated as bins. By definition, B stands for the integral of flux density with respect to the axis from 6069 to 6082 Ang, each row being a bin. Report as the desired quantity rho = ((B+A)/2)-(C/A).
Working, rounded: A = 43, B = 47.7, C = 46.4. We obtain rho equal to 44.3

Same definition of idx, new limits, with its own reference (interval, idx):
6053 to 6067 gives 6065.87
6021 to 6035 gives 6021.34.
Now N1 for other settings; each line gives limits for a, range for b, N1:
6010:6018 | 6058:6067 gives 0.0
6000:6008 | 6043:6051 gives -0.2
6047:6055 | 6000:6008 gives 0.3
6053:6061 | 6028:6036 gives -0.3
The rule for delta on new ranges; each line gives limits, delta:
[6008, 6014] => 0.06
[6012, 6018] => -0.04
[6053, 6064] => 0.01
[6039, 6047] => -0.01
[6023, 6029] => 0.00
